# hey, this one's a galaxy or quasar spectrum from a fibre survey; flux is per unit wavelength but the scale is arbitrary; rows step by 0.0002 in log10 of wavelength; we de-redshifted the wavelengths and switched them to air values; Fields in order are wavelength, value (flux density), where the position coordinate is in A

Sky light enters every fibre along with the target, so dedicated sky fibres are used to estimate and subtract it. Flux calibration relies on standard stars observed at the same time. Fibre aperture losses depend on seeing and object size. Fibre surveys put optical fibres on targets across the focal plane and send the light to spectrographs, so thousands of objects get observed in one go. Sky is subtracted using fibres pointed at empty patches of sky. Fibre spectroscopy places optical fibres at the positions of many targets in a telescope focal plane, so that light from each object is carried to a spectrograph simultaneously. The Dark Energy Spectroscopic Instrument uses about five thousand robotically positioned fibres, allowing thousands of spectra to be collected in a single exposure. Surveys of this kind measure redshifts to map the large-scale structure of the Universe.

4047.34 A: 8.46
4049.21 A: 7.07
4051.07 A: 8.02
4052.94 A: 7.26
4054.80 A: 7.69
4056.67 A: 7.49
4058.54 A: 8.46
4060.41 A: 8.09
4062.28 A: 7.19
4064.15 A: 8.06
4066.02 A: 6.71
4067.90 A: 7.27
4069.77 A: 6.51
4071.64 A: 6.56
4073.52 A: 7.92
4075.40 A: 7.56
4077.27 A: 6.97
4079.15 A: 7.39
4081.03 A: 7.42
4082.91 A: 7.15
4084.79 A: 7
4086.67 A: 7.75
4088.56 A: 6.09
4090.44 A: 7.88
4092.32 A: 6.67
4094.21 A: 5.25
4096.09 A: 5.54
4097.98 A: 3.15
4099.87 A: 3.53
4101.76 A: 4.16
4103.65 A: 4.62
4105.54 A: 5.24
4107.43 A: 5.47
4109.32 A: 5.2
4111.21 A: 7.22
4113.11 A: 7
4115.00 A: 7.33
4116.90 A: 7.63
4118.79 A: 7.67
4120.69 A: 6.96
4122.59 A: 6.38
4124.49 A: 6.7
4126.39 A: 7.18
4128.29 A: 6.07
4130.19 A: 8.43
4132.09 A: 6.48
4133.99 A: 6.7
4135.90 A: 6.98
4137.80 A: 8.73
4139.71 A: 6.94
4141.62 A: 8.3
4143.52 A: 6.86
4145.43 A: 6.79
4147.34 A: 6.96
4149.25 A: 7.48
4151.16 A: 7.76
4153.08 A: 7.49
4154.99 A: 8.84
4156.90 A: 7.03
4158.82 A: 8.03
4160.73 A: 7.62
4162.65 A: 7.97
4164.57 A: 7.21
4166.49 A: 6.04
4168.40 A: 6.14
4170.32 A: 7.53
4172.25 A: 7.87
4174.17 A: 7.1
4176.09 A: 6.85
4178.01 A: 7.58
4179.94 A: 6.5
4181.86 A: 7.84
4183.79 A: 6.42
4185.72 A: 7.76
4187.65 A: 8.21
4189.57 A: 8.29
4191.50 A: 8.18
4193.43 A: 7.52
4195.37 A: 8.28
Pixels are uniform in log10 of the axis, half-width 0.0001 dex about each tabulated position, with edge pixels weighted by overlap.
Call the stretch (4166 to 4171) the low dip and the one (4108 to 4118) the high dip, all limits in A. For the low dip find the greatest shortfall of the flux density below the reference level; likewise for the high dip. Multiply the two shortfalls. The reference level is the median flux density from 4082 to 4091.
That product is 2.2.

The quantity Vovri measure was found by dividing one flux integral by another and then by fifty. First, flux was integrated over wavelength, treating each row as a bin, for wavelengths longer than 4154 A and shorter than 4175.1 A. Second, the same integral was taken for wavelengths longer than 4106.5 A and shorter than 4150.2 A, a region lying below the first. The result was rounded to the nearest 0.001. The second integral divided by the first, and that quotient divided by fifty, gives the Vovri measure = 0.039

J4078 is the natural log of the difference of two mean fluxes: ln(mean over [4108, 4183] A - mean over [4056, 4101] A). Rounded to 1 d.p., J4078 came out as -0.9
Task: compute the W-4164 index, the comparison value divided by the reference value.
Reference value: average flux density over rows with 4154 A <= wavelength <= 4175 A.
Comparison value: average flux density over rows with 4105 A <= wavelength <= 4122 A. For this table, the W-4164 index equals 0.90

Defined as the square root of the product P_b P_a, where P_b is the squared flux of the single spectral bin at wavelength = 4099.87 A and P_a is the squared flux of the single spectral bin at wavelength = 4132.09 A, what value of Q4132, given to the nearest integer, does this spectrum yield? 23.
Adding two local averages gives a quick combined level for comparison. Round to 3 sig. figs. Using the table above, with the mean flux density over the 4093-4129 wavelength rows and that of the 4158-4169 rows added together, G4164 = 13.1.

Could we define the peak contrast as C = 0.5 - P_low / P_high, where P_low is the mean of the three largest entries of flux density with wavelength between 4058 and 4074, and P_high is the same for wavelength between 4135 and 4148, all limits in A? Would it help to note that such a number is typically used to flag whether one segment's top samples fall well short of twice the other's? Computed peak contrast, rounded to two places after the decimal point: -0.52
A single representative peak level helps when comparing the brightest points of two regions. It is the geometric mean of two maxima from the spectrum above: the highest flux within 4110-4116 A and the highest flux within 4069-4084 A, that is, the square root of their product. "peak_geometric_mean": 7.62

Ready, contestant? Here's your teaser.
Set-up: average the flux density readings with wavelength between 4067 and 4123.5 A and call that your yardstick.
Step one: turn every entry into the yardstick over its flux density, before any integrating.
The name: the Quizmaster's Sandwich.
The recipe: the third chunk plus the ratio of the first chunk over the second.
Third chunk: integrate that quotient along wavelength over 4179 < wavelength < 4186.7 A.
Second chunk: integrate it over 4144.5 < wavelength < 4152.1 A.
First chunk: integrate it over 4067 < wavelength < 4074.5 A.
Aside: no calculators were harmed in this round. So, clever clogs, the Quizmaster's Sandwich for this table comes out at 8.0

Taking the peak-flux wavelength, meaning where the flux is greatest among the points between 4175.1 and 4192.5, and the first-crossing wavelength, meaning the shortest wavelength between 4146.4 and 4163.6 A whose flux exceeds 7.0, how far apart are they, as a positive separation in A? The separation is 40.3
